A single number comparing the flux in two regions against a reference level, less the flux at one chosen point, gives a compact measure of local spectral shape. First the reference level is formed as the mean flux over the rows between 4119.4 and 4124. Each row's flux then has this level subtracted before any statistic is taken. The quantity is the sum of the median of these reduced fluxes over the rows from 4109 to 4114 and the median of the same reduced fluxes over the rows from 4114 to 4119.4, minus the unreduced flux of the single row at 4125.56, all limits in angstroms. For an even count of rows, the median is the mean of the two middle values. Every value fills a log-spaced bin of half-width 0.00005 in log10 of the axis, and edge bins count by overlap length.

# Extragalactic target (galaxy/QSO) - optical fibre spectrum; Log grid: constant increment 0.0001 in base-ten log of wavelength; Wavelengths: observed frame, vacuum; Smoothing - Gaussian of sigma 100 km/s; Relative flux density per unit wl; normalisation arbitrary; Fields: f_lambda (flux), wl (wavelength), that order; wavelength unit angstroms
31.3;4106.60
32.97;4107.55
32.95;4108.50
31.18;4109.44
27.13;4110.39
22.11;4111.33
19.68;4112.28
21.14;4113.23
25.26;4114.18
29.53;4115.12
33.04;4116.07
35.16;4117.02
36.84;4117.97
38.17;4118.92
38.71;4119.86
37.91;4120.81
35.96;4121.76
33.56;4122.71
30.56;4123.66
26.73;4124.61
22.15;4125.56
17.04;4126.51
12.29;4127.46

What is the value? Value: -37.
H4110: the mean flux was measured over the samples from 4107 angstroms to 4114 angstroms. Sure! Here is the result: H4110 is 26.7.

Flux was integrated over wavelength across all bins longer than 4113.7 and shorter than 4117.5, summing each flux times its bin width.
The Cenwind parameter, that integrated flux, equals 117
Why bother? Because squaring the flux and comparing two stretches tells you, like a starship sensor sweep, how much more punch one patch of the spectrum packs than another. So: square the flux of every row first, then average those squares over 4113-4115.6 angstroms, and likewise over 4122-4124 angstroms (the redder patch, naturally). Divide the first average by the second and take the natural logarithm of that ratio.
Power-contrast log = -0.46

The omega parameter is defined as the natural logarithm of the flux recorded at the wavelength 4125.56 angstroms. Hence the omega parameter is 3.10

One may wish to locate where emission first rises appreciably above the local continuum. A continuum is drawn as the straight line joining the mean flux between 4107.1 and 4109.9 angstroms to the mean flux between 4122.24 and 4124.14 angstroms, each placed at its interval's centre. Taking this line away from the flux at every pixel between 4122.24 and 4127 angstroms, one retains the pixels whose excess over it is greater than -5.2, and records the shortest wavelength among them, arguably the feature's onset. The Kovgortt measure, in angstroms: 4122.71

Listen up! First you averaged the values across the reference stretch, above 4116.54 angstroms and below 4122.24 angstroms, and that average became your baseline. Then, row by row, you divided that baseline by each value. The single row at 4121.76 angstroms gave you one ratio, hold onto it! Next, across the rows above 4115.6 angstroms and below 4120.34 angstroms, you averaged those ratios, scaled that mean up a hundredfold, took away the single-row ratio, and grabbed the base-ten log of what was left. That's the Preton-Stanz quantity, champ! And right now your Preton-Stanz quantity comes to 2.01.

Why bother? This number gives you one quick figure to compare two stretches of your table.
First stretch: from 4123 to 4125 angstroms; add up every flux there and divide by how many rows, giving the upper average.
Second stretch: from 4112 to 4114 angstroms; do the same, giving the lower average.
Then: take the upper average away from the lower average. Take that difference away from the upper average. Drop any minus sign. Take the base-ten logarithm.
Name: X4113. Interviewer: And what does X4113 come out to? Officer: 1.57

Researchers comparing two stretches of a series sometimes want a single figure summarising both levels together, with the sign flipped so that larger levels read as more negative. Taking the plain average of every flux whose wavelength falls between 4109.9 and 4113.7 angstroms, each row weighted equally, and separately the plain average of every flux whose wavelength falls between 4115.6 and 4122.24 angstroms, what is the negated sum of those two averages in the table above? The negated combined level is -59.1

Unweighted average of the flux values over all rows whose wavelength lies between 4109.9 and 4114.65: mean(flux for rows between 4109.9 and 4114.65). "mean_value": 23.1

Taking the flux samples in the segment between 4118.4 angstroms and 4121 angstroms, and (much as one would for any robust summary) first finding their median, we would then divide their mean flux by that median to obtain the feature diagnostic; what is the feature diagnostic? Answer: 1.00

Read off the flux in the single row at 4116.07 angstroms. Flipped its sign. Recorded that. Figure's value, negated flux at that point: -33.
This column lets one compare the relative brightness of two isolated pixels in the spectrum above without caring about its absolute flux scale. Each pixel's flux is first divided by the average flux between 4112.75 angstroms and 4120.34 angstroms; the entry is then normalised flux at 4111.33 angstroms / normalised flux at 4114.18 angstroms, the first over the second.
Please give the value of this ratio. 0.88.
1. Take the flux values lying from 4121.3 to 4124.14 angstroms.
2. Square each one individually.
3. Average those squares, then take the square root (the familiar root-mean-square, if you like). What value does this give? 33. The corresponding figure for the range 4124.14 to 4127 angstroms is 22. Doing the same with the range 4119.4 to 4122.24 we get 38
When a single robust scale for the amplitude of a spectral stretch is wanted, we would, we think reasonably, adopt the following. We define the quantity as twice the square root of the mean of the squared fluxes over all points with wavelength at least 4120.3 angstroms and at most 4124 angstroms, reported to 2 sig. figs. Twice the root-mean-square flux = 69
